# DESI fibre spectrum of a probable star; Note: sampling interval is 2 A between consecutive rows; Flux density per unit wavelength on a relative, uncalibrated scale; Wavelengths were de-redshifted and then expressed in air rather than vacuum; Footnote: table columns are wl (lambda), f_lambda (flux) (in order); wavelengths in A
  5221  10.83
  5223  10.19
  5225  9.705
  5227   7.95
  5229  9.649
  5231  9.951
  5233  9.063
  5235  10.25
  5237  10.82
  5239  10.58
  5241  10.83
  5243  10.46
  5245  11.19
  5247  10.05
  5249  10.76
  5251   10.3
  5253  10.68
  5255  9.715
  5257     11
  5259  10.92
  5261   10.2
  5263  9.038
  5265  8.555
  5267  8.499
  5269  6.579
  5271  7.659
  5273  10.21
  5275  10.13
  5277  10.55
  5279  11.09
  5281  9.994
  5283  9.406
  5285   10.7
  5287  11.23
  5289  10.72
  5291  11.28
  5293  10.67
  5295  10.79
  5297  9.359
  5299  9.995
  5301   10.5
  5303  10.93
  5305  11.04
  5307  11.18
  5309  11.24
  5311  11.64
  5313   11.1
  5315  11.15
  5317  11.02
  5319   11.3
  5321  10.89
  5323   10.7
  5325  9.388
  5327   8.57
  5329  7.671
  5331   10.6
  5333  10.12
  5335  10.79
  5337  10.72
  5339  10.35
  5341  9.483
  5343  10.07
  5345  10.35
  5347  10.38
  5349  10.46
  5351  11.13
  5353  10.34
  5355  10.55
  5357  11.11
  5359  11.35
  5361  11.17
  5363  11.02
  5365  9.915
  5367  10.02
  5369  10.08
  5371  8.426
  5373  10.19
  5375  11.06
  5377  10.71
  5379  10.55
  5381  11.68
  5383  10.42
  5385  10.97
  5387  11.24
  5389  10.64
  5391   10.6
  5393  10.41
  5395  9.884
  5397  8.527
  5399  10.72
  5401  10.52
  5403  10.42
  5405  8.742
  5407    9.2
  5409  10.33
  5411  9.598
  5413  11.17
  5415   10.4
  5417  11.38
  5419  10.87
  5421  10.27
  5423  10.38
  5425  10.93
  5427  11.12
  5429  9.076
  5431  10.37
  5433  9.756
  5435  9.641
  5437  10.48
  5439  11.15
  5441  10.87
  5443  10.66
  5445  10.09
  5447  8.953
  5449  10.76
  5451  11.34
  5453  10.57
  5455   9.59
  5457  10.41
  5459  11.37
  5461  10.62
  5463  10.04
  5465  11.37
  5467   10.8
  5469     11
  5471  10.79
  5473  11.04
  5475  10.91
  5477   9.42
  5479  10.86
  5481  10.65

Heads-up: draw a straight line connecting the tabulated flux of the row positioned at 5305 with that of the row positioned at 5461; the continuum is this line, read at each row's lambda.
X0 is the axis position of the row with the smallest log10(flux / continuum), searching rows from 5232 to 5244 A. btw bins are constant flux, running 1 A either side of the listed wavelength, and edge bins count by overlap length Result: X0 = 5233 A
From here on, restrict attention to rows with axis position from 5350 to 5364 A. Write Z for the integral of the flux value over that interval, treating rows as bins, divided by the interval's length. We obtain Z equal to 11.0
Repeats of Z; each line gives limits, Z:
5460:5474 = 10.8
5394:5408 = 9.7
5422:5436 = 10.2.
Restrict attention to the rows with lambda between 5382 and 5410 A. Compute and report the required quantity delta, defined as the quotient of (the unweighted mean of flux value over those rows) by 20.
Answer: 0.509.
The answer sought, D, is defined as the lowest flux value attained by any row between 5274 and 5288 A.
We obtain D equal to 9.406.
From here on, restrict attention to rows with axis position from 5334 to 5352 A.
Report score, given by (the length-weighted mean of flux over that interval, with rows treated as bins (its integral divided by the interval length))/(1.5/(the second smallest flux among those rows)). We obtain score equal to 69.9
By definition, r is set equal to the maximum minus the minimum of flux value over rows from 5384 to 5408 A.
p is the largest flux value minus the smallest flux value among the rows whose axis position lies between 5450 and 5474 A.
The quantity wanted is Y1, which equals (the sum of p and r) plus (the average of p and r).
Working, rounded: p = 1.8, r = 2.7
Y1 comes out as 7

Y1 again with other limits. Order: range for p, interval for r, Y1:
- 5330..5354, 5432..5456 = 6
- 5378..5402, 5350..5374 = 9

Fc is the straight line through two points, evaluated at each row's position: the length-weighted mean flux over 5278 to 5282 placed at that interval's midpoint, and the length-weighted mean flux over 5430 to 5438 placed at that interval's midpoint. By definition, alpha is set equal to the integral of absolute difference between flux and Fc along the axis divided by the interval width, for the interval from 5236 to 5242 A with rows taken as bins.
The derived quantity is 0.13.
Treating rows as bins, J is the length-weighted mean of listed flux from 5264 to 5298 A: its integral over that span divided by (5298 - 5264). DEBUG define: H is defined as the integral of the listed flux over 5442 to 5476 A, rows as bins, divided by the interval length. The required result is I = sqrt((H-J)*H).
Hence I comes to 2.8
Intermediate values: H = 10.61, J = 9.8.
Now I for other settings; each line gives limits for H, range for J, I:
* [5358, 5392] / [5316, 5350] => 2.1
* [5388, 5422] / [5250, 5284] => 2.3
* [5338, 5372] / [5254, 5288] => 2.6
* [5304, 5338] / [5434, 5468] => 0.5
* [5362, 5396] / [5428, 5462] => 1.1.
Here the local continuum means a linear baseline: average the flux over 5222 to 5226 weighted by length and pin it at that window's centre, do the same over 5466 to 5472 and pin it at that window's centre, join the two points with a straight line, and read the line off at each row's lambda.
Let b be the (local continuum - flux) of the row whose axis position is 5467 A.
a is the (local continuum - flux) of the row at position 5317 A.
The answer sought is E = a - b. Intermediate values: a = -0.7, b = 0.1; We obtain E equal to -0.8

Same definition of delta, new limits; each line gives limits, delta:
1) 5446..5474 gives 0.531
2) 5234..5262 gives 0.528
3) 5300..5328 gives 0.538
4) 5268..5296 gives 0.504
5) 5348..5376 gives 0.524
